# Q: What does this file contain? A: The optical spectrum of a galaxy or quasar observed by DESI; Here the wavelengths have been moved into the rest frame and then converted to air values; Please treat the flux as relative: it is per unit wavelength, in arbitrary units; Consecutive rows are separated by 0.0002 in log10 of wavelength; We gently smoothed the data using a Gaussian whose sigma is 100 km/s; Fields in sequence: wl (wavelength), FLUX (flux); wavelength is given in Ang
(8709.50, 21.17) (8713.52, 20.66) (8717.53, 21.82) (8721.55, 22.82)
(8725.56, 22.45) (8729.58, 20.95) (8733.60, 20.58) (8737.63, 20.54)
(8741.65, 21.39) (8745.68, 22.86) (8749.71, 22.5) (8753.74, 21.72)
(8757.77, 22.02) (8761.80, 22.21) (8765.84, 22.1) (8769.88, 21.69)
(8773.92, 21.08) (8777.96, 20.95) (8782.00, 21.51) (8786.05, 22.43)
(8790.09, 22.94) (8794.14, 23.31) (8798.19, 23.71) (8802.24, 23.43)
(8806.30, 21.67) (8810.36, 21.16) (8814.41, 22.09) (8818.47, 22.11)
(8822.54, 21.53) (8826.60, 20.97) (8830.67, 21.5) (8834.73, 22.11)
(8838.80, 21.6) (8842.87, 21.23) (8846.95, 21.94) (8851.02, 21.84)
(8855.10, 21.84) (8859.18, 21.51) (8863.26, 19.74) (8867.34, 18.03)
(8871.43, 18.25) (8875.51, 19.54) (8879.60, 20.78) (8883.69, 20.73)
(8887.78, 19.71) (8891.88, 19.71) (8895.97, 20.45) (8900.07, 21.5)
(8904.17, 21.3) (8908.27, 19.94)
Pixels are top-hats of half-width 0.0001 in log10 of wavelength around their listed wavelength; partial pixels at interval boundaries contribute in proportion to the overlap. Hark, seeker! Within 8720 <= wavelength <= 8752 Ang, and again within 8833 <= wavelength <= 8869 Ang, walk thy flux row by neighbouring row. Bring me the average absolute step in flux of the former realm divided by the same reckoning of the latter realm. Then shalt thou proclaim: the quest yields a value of 1.03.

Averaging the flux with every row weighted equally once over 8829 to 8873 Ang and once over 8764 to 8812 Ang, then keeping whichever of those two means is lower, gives 20.9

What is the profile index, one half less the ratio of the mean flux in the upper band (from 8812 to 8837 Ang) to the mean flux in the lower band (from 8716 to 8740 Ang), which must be -0.51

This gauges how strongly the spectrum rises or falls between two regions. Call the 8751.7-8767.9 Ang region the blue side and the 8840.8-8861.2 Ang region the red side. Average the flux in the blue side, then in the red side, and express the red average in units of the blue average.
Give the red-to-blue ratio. 0.98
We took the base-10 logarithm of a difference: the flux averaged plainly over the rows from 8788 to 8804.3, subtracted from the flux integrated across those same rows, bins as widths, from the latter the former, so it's 2.55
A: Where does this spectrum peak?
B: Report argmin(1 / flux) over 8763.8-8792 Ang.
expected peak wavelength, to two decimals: 8790.09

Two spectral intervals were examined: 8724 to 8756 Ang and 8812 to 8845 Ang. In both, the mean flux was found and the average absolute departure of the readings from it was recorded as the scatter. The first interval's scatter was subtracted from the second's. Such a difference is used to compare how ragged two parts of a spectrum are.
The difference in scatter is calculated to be -0.413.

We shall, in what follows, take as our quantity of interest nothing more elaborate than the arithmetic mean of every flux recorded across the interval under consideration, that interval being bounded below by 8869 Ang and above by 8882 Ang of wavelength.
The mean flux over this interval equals 19.5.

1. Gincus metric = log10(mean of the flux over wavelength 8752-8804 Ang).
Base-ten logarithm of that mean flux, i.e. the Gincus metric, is 1.35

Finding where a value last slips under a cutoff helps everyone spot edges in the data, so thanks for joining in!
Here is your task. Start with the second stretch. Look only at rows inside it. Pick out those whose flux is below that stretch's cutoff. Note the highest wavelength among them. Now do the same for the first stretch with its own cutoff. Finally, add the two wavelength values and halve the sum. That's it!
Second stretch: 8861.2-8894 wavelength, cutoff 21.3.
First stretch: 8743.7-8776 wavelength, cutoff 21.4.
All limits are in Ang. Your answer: 8832.9 Ang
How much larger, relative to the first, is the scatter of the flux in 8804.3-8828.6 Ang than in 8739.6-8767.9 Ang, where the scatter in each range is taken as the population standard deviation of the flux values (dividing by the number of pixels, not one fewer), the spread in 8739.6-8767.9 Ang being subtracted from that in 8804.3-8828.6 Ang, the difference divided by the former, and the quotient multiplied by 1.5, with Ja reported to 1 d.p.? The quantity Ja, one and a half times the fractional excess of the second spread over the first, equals -0.1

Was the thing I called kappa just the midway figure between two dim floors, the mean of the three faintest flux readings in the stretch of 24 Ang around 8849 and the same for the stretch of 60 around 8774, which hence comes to 21.3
